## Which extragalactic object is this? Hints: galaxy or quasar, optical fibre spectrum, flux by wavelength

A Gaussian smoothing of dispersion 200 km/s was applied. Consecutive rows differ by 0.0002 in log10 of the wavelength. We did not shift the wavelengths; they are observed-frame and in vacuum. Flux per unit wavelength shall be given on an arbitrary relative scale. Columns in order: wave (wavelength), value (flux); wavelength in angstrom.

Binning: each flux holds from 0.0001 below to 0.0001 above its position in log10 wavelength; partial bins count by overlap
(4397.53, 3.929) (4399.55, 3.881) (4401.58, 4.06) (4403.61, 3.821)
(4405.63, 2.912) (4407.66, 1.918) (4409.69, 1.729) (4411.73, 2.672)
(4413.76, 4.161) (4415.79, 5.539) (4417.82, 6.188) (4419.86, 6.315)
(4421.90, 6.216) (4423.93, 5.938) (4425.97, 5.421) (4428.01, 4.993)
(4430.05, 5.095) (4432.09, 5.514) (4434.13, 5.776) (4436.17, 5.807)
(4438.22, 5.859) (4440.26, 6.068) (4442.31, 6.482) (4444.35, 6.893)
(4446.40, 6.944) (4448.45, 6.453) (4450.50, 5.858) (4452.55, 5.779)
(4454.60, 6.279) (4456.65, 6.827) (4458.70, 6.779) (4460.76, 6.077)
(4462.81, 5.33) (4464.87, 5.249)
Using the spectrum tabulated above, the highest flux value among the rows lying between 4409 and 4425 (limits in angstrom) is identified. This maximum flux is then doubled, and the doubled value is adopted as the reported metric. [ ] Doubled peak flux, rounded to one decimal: 12.6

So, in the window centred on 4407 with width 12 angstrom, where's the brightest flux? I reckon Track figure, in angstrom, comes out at 4401.58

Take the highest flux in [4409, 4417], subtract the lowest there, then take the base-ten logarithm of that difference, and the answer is 0.58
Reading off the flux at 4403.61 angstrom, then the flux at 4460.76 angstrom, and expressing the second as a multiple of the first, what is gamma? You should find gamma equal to 1.6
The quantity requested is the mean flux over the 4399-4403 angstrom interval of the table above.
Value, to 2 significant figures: 4.0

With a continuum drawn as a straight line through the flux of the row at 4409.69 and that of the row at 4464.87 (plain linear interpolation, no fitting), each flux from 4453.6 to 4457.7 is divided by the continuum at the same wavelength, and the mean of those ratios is 1.4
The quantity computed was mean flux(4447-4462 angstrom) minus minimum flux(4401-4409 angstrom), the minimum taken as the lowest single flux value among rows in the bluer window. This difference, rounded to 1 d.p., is 4.4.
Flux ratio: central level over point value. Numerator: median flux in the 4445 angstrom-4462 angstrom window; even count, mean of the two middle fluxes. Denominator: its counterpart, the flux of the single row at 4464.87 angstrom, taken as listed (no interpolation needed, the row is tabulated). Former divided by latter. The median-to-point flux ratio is 1.2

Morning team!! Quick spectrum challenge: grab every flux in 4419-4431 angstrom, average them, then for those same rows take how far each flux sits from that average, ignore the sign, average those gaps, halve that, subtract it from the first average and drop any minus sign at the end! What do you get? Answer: 5.4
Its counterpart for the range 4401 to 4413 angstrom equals 2.5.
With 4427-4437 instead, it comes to 5.3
